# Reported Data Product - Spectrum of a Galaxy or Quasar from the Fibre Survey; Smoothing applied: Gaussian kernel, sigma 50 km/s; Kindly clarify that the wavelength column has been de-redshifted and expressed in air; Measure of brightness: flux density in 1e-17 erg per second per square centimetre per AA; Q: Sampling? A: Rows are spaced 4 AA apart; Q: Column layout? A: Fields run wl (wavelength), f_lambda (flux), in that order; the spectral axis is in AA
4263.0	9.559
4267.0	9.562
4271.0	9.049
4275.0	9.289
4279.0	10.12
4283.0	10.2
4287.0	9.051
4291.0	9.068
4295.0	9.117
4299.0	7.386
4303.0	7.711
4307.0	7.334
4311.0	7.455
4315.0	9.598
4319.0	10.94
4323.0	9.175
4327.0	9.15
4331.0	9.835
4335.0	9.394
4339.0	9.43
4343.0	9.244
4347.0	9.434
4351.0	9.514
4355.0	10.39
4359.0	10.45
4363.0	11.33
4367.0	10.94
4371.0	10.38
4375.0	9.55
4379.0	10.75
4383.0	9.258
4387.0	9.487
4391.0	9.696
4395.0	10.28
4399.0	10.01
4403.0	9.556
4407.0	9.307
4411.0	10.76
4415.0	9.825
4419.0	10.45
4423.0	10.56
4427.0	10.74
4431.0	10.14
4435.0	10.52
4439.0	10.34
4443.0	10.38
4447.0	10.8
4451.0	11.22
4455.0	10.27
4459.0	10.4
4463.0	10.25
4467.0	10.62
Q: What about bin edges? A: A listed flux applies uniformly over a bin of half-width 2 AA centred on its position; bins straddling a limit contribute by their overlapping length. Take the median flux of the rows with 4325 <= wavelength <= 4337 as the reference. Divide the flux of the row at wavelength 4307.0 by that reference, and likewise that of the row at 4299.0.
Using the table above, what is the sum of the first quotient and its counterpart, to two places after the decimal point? 1.57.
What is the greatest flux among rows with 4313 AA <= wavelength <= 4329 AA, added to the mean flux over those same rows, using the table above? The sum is 20.7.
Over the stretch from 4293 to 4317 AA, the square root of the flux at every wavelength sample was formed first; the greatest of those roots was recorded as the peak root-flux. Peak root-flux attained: 3.10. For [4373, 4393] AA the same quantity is 3.28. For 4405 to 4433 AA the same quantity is 3.28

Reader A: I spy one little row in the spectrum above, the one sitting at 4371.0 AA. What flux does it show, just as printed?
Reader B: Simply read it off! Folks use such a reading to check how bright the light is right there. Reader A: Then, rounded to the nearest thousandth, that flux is 10.380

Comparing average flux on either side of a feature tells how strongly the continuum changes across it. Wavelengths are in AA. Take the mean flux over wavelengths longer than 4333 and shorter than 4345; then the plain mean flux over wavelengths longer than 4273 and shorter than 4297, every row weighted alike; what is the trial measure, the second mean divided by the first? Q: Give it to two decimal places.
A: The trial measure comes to 1.01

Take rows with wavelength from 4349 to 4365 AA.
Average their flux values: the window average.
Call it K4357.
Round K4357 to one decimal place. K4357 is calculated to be 10.4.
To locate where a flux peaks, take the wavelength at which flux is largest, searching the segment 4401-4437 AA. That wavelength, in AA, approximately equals 4411.0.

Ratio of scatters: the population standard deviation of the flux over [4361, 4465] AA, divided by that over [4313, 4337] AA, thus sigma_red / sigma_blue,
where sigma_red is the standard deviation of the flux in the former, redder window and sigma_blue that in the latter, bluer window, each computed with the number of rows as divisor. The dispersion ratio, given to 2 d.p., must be 0.90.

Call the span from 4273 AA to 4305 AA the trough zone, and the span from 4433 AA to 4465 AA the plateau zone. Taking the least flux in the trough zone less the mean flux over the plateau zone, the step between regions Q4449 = -3.1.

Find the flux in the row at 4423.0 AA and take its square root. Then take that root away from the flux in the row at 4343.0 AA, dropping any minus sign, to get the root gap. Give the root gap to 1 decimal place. 6.0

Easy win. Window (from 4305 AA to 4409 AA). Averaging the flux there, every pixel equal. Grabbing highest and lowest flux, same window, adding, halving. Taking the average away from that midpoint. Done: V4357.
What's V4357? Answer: -0.36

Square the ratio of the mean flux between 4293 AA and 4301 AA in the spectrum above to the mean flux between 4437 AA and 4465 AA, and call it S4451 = 0.61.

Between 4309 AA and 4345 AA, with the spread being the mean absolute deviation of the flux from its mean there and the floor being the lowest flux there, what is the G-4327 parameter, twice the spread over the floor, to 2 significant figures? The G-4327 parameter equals 0.14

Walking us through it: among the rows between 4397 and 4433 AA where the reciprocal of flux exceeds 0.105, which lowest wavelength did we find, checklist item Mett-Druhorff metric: 4407.0 AA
